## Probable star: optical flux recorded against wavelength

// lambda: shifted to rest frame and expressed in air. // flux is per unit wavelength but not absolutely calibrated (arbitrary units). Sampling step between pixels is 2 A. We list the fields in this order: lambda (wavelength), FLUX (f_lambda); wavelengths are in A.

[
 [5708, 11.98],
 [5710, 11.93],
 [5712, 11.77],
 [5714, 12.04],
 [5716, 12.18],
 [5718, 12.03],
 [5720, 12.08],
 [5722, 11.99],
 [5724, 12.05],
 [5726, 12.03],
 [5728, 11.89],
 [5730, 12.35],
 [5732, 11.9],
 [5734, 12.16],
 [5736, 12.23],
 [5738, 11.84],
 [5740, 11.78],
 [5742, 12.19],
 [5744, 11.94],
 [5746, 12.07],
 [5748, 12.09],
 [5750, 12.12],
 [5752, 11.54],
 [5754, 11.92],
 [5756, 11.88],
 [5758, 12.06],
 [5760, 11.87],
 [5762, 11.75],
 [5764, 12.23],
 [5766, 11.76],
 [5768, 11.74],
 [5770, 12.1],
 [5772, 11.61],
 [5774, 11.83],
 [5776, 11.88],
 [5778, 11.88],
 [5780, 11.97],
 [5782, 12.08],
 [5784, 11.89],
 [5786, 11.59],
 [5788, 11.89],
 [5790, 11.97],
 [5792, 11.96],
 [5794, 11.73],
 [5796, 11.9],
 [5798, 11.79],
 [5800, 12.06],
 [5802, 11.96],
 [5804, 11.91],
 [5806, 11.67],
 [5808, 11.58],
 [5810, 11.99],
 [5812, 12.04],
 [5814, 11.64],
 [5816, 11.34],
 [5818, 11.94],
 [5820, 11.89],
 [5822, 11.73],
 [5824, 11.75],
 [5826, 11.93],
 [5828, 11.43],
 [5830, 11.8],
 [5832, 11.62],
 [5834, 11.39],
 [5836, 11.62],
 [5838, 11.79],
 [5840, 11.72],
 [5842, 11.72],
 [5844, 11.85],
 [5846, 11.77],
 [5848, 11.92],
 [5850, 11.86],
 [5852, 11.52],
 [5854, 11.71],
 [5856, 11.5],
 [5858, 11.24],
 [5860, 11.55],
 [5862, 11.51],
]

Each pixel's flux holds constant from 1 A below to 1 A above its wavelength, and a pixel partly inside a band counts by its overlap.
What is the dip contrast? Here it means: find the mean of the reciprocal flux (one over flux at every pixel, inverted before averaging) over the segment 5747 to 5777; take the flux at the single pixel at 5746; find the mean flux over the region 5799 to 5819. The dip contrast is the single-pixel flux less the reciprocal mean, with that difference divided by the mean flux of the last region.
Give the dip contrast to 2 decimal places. 1.01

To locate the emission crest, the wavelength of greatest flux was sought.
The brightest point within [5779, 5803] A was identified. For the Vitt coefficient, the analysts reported 5782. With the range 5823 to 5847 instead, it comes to 5826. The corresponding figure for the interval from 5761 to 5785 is 5764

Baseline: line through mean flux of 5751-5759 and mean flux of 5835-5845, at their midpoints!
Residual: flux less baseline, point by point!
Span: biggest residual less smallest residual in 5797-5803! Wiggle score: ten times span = 2.7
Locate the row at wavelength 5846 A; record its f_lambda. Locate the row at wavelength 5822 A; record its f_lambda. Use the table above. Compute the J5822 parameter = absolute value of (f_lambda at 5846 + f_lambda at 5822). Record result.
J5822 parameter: 23.5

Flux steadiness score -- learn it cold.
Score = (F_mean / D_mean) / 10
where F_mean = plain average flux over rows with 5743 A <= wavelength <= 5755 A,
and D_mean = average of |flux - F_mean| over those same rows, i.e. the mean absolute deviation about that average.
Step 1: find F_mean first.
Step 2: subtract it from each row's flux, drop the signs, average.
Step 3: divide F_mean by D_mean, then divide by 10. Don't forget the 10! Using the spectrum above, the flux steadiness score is 8.1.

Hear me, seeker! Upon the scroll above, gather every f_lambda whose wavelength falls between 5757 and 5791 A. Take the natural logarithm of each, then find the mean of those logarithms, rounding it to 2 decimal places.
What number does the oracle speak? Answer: 2.48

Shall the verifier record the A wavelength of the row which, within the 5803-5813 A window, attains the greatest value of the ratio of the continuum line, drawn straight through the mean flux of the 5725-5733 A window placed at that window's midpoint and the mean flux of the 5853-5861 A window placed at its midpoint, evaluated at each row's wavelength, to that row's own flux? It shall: 5808 A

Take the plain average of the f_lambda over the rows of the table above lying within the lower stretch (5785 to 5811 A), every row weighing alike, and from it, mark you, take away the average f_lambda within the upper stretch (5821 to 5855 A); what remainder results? 0.13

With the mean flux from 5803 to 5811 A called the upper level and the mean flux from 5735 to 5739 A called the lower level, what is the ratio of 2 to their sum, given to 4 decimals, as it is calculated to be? 0.0840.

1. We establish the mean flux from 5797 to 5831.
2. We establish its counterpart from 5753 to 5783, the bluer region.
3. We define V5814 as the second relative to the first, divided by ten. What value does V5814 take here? 0.101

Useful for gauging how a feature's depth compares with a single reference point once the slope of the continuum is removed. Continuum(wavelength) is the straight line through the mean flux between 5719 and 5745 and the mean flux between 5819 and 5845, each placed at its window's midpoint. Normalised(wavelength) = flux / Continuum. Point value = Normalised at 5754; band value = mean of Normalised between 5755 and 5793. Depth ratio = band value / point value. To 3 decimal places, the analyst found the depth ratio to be 1.003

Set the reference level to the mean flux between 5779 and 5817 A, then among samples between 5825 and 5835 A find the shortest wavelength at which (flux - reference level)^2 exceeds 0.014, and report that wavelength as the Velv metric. 5828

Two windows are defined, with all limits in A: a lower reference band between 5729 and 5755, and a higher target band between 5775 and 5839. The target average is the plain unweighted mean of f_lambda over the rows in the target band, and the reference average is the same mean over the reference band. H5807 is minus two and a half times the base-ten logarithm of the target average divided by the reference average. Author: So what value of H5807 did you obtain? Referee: 0.0191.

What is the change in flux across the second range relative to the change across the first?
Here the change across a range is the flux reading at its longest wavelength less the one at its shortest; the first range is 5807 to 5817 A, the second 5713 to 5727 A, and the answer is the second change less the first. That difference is 0.23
